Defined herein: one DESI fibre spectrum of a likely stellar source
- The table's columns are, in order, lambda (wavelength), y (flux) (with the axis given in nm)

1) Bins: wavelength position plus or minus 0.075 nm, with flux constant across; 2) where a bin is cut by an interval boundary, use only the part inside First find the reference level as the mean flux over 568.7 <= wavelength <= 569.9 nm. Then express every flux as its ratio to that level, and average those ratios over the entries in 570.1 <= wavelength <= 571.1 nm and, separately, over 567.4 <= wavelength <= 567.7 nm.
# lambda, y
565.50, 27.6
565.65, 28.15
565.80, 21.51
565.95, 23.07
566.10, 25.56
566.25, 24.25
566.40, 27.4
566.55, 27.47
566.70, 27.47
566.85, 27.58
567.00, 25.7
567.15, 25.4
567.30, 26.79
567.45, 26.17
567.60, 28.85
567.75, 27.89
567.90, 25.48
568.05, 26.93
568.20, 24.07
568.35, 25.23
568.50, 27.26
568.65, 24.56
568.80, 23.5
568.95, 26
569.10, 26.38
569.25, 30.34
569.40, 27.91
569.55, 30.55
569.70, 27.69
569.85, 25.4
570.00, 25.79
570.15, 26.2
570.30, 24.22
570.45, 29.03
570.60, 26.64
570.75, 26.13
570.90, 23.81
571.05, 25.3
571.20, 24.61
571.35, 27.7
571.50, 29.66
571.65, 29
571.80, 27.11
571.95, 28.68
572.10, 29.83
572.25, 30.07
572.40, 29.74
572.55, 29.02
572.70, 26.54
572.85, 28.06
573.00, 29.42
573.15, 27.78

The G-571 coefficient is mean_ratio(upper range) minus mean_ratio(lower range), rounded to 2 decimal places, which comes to -0.06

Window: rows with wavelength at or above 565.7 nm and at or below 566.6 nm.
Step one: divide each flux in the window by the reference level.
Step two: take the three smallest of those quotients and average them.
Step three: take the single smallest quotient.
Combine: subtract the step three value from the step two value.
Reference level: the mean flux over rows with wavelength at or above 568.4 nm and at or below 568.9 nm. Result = 0.057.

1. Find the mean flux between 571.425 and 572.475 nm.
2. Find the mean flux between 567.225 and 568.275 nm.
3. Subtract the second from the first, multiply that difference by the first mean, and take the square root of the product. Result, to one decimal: 8.6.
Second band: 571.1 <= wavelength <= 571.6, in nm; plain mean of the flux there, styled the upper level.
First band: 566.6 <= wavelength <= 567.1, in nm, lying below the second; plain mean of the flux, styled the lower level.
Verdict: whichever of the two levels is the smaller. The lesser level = 26.9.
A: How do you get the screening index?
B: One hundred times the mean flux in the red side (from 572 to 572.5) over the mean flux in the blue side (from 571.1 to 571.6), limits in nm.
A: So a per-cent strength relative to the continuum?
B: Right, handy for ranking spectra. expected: 109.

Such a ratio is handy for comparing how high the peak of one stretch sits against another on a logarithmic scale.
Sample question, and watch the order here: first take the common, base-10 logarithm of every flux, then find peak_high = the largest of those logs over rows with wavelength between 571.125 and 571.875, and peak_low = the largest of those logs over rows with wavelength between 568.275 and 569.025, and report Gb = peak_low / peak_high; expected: 0.975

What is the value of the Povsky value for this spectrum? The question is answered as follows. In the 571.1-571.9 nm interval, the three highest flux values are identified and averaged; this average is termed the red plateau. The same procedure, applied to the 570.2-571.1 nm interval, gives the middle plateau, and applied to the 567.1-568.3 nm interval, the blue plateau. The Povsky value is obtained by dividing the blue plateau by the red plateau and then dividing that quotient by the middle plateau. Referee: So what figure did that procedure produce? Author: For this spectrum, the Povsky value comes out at 0.0355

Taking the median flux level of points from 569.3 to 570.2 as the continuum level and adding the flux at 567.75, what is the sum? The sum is 55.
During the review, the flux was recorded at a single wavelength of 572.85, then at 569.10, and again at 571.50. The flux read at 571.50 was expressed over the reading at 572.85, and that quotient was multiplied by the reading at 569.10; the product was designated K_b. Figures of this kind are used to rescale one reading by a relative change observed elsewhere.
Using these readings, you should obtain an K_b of 27.9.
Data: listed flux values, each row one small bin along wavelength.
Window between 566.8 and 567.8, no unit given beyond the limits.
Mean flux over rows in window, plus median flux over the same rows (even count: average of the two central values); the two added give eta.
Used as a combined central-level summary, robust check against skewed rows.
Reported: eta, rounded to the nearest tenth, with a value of 53.7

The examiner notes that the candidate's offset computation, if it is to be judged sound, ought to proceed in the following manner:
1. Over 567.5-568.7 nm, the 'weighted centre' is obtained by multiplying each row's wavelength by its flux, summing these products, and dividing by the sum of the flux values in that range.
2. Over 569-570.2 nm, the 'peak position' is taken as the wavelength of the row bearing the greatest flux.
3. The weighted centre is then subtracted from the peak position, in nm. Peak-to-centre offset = 1.44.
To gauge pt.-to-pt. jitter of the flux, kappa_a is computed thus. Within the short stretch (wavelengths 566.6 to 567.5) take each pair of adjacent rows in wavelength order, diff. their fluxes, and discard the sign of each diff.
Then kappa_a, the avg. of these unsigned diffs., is 0.86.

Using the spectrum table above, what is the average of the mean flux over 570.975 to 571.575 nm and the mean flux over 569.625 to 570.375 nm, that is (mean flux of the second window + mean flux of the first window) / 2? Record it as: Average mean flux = 26.3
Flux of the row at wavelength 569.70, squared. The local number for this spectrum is 767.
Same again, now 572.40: 884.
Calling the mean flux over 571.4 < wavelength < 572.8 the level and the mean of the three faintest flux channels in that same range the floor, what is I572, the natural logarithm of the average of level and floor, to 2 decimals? 3.34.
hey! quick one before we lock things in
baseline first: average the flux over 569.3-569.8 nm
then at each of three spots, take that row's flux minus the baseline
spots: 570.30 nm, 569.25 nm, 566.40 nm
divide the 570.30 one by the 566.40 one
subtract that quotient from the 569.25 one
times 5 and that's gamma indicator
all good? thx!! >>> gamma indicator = -9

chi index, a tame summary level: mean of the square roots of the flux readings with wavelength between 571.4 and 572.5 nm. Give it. 5.40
